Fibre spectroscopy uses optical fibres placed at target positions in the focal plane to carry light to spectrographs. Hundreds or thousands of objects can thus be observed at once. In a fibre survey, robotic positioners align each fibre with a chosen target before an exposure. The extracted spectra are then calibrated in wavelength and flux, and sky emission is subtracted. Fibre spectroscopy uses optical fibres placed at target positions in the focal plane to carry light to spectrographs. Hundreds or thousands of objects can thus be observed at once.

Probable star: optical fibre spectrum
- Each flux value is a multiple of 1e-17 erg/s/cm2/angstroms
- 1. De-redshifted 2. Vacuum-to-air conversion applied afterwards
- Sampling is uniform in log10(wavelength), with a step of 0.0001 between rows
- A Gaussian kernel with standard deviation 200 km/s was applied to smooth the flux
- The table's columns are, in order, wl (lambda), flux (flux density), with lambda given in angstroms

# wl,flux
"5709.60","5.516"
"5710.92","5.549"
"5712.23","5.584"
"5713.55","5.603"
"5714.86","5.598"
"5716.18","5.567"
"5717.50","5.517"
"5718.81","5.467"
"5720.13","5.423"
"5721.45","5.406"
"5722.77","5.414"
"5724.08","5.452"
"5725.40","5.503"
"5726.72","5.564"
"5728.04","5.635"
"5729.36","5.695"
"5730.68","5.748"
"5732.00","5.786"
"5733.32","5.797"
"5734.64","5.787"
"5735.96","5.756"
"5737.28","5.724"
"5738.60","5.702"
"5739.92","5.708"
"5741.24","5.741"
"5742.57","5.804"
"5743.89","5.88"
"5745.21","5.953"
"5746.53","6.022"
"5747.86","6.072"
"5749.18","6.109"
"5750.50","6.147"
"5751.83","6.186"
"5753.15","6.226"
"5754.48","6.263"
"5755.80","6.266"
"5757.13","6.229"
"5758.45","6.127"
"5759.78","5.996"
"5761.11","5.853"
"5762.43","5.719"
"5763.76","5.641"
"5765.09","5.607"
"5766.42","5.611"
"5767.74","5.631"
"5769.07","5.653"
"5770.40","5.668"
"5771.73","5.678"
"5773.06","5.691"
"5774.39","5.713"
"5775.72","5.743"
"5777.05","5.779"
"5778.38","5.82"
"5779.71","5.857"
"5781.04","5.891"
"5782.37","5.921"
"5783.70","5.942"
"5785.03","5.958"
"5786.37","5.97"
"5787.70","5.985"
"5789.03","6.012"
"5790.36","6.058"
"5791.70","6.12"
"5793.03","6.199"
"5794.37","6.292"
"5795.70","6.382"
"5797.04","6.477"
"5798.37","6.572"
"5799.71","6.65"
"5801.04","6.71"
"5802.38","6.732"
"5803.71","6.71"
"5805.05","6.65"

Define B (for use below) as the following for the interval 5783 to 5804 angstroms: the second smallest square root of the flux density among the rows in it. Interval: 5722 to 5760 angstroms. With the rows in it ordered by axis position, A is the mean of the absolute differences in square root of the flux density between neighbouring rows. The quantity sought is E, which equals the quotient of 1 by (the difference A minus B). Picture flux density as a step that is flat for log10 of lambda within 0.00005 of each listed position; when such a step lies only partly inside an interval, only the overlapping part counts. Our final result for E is -0.411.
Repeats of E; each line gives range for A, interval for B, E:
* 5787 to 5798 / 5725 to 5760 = -0.426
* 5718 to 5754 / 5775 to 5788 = -0.417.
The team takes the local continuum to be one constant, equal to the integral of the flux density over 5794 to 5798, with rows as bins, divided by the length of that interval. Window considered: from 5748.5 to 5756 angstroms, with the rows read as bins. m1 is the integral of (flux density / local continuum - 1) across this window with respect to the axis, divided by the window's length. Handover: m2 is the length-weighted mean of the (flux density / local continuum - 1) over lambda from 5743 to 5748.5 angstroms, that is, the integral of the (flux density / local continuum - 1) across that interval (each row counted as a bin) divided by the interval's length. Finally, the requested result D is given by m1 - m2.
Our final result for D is 0.03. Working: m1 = -0.03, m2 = -0.068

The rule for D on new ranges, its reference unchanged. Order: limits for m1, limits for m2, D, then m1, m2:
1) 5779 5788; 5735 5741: 0.03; -0.08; -0.107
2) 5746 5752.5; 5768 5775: 0.07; -0.05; -0.114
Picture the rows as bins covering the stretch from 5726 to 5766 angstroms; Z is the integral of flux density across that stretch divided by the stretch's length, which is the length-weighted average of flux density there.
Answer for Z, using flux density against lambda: 5.89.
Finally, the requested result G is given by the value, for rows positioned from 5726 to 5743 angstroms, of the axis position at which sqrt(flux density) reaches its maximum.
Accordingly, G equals 5742.57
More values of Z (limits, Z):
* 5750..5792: 5.90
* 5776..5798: 6.04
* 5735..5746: 5.79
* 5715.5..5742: 5.62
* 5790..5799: 6.30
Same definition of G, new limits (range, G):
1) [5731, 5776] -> 5755.80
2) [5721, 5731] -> 5730.68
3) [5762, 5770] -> 5762.43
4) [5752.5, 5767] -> 5755.80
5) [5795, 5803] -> 5802.38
